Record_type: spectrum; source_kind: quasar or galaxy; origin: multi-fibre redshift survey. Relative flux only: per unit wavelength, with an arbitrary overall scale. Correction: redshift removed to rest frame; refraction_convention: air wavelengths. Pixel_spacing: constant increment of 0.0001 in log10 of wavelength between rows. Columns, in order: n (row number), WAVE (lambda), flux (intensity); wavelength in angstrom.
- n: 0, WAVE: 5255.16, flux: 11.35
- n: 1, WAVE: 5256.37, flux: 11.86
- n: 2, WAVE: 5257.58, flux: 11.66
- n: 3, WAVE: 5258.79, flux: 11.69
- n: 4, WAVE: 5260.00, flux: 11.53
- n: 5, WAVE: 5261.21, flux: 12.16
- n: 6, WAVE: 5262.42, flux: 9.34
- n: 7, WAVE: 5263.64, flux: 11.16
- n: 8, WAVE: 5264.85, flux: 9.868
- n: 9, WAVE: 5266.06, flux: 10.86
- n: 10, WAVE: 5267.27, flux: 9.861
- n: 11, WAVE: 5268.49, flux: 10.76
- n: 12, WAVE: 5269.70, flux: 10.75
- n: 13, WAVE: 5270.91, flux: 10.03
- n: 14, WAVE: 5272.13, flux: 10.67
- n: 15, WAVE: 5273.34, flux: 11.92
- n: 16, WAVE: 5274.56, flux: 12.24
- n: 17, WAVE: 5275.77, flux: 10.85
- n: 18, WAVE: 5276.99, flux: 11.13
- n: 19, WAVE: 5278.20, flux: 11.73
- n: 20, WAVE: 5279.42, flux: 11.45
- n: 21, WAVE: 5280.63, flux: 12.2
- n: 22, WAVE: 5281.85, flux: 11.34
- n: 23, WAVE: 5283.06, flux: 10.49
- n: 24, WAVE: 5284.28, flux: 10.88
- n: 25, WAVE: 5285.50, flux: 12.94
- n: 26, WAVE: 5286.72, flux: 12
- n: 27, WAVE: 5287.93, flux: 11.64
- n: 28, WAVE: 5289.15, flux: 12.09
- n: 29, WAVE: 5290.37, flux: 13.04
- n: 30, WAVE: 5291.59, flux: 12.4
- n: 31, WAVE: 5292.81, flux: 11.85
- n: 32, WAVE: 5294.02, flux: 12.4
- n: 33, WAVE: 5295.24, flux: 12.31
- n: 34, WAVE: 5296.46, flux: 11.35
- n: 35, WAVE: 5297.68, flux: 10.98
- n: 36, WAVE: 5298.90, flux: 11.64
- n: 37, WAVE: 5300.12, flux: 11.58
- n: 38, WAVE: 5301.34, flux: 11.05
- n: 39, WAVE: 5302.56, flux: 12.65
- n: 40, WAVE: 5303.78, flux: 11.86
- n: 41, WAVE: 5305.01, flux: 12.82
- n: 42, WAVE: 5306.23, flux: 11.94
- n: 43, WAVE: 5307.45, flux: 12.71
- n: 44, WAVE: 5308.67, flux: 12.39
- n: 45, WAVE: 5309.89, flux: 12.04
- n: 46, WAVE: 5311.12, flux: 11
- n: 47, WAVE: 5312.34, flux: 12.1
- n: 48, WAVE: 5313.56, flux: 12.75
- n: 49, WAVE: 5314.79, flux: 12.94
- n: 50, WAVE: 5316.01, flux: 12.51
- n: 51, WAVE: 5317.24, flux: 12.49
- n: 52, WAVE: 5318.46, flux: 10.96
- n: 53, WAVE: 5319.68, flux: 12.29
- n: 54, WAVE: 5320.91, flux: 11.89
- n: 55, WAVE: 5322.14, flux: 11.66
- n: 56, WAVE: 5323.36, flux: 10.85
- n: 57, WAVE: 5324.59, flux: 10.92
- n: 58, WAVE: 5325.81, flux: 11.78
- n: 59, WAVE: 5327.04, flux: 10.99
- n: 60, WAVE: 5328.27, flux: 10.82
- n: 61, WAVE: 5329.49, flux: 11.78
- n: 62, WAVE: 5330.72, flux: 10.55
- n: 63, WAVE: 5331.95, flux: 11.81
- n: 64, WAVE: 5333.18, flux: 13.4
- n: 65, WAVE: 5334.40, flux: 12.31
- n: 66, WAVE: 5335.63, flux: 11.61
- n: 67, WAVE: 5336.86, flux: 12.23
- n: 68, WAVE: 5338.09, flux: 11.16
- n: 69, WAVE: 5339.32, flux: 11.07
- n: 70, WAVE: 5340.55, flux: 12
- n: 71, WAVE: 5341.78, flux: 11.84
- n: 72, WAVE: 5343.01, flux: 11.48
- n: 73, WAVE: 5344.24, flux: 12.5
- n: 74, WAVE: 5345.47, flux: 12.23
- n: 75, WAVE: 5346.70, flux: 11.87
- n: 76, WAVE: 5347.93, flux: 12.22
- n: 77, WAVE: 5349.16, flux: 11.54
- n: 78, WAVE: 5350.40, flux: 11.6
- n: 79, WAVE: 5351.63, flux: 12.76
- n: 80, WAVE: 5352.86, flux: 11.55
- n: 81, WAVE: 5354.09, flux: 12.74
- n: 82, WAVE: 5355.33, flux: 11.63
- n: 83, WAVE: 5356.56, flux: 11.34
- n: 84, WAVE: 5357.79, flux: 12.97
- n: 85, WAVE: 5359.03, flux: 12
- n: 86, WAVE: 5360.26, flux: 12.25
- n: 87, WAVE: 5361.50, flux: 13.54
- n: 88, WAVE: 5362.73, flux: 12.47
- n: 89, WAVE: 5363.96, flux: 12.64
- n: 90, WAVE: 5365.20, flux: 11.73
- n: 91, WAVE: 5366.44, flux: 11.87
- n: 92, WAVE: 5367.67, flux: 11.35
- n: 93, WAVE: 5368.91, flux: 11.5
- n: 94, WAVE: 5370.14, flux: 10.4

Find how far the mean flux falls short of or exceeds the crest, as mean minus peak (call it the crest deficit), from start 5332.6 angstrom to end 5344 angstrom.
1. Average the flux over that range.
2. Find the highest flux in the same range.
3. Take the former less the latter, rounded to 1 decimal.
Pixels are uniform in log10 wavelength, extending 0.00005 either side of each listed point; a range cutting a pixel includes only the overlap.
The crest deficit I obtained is -1.5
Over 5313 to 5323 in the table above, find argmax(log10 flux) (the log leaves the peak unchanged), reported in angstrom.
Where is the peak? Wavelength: 5314.79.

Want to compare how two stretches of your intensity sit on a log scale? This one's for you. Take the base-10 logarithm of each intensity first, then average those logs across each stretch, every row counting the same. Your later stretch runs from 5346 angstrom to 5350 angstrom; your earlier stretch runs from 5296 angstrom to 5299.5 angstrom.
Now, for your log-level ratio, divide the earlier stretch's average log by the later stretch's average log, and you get 0.98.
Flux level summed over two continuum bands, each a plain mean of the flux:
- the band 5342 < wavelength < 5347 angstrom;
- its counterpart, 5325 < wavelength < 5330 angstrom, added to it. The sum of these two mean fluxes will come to 23.4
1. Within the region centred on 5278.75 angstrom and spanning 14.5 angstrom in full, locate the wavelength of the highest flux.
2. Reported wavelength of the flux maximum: 5285.50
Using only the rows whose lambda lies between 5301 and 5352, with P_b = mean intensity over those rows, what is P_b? 11.9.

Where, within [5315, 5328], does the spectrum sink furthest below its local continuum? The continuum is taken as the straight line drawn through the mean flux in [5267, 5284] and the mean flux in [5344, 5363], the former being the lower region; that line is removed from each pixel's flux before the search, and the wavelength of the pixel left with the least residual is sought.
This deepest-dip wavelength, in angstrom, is 5323.36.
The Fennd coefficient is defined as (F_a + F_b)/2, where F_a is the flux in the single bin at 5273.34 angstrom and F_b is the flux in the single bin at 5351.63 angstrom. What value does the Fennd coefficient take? 12.3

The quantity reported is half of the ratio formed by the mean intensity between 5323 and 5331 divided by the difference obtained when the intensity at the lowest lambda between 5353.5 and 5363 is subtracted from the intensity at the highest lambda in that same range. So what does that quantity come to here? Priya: -21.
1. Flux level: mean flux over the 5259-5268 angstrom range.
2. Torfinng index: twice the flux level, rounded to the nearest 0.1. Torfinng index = 21.4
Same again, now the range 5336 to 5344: 23.3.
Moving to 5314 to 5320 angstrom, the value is 24.5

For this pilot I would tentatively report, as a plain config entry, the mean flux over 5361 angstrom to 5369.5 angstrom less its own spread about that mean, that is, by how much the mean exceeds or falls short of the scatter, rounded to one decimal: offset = 11.4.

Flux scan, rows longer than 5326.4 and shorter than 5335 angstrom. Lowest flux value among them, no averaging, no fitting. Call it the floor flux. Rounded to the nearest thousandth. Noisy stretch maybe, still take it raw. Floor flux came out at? 10.550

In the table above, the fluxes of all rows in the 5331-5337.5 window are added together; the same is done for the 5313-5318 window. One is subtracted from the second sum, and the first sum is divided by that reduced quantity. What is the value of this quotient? 1.2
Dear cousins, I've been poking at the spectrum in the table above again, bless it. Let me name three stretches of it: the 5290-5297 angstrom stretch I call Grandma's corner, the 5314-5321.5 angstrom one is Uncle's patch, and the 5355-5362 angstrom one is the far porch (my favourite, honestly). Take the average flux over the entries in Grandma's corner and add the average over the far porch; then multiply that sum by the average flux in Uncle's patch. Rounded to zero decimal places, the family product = 299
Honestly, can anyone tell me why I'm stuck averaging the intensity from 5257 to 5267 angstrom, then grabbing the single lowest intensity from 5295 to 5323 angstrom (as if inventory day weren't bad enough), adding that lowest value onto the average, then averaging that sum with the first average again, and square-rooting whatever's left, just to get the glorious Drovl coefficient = 4.06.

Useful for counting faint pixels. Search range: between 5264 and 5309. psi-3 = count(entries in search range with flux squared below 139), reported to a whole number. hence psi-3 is 20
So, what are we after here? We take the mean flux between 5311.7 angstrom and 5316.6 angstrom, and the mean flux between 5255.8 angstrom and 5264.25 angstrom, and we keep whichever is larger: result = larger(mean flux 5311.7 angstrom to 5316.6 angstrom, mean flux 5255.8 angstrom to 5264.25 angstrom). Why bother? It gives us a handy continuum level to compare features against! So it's 12.6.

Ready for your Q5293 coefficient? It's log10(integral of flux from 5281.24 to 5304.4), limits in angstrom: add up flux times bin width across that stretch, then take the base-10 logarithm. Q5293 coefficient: 2.44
